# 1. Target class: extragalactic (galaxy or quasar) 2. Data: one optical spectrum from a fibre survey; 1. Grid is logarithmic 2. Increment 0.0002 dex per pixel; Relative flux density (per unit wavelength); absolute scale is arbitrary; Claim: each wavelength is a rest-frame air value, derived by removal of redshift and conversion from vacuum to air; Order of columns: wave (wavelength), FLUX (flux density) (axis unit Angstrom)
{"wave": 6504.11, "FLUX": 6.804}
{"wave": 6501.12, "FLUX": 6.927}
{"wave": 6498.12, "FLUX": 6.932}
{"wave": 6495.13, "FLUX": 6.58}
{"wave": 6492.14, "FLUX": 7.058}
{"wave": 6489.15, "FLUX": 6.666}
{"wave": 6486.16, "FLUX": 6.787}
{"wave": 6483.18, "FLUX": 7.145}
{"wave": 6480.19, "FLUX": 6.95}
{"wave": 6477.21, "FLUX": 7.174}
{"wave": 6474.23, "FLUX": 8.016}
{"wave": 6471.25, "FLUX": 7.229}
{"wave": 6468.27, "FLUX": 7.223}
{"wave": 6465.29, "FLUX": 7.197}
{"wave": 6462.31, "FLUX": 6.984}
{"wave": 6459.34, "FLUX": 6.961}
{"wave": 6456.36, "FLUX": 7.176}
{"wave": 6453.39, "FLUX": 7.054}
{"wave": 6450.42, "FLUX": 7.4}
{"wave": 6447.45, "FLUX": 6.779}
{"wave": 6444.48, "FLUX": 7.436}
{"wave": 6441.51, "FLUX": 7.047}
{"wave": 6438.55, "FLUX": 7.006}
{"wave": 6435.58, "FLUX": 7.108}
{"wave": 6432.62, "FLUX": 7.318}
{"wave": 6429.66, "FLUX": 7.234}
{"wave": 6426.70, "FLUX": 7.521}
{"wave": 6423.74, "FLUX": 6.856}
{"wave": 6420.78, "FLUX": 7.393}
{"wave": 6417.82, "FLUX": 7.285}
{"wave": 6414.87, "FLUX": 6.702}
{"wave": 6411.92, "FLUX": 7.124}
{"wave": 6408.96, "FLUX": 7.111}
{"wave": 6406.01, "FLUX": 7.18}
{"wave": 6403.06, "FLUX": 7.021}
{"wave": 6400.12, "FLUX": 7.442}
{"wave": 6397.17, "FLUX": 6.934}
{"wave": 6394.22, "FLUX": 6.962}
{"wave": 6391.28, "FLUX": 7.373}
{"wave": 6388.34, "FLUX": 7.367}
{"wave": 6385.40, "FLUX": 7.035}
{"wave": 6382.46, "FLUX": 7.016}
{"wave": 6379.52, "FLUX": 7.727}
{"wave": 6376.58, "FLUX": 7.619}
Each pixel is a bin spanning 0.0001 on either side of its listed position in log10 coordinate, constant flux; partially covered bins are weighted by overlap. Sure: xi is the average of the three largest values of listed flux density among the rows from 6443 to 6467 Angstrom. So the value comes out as 7.34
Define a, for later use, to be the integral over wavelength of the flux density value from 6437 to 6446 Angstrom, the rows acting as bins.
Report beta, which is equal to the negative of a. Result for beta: -64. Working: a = 64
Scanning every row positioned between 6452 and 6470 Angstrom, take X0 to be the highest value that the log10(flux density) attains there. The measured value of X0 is 0.859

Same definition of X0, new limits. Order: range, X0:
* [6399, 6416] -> 0.872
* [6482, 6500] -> 0.854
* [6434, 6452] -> 0.871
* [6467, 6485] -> 0.904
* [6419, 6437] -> 0.876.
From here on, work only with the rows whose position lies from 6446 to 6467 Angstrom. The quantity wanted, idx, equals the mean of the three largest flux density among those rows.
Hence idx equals 7.26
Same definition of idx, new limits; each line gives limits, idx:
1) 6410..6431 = 7.40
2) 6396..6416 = 7.25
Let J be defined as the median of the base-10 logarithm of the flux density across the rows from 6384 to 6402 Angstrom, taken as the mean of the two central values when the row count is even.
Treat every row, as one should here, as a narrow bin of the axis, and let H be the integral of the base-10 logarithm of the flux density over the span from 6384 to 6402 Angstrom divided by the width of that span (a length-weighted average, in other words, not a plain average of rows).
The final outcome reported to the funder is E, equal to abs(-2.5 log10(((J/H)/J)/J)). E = 0.335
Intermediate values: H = 0.856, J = 0.857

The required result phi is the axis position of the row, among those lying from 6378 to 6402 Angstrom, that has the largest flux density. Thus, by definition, 6379.52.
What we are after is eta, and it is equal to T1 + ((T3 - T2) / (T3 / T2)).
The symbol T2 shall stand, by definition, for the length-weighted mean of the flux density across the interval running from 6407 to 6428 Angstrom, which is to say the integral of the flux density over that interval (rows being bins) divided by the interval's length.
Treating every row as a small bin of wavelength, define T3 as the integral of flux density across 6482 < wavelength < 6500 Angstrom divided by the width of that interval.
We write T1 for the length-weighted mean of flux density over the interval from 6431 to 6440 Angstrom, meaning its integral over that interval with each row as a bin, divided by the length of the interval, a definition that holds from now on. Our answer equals 6.85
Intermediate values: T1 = 7.15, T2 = 7.1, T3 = 6.86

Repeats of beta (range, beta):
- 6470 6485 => -109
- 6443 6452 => -65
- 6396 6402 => -43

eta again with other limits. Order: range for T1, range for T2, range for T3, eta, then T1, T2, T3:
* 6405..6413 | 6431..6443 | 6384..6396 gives 7.19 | 7.13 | 7.1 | 7.18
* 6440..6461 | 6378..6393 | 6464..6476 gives 7.23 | 7.12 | 7.3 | 7.41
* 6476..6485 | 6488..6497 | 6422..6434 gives 7.51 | 7.08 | 6.8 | 7.23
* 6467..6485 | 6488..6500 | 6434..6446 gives 7.60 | 7.28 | 6.8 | 7.15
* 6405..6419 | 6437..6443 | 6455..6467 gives 7.13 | 7.07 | 7.0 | 7.08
